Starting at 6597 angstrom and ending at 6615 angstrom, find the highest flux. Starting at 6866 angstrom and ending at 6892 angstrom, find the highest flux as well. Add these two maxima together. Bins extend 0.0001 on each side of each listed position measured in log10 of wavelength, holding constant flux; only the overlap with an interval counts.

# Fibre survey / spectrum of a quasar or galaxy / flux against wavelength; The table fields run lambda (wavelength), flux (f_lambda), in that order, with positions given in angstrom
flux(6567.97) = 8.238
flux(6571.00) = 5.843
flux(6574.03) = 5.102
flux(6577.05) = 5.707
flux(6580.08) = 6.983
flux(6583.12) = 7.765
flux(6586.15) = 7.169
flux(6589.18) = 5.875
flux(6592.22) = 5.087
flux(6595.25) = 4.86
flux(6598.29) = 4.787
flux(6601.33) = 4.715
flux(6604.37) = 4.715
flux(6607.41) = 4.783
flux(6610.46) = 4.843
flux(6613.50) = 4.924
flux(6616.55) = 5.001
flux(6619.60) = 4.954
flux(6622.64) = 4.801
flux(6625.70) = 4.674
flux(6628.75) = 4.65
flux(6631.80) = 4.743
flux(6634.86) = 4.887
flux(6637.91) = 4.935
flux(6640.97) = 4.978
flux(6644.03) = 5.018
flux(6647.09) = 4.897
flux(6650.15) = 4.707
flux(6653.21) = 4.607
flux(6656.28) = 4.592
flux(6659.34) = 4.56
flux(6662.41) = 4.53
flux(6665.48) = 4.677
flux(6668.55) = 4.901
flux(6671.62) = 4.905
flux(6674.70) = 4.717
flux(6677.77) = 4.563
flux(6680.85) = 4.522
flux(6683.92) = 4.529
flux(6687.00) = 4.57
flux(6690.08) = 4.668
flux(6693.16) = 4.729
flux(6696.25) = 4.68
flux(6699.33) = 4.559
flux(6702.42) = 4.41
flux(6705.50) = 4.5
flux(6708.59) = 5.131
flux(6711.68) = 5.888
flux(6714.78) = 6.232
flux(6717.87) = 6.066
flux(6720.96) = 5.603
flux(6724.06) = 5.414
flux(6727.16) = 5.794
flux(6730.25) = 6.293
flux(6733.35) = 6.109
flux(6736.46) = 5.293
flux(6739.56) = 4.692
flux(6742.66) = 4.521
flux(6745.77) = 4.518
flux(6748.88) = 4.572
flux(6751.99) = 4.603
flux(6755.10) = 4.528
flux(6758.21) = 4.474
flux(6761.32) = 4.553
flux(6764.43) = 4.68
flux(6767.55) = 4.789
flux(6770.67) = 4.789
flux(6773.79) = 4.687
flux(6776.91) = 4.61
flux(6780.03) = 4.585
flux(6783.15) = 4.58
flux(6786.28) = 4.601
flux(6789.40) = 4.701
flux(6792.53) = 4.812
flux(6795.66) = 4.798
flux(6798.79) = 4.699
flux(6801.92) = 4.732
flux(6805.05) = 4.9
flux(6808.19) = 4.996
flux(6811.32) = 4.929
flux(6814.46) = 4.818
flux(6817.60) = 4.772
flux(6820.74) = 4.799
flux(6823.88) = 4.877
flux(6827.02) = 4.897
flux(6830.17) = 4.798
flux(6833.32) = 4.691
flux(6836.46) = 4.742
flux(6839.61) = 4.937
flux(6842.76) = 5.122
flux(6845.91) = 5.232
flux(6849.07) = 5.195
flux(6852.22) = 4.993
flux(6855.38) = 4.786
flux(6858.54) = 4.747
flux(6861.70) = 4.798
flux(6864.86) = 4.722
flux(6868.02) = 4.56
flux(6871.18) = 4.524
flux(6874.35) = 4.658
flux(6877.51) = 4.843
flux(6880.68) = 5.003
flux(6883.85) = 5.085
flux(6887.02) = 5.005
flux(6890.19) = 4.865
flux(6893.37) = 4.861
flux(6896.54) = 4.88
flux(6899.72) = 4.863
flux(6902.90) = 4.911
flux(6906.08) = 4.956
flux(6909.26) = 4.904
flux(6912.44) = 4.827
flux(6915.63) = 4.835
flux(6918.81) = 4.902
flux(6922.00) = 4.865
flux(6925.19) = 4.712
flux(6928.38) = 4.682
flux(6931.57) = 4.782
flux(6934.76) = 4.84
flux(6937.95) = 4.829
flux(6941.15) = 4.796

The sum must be 10.0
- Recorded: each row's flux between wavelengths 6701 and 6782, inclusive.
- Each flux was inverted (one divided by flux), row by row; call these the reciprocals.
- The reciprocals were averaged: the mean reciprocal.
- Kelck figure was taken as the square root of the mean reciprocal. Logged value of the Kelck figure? 0.448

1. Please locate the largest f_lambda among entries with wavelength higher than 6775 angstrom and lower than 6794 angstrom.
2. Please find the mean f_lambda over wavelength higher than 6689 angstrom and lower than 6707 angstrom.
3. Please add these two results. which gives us 9.4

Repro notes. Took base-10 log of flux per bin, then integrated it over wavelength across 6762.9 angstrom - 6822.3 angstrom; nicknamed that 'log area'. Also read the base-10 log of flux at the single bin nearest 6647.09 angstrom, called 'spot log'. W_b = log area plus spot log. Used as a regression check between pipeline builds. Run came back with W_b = 41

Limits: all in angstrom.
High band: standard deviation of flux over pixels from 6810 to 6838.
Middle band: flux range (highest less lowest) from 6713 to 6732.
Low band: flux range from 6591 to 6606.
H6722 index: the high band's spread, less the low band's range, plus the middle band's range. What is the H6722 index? 0.6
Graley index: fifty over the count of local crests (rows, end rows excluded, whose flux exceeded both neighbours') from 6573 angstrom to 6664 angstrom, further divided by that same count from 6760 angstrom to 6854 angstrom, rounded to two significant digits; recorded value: 4.2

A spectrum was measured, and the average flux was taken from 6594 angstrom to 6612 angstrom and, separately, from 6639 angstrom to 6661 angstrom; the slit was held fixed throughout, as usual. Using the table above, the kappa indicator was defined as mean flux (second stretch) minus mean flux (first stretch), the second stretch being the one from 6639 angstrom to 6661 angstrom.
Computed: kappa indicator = -0.02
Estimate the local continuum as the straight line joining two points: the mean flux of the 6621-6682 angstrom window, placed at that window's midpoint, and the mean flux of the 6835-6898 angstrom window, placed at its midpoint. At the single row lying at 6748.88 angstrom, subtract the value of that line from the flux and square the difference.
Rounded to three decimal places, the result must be 0.054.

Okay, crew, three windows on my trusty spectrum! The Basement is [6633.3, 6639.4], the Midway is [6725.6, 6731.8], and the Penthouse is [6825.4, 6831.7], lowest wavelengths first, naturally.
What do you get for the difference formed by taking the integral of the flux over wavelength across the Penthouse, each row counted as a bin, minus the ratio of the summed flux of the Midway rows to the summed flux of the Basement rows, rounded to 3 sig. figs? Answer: 29.3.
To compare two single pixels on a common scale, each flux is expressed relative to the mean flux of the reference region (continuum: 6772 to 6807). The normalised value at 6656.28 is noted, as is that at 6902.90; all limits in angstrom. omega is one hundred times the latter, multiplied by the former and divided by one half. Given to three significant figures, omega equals 204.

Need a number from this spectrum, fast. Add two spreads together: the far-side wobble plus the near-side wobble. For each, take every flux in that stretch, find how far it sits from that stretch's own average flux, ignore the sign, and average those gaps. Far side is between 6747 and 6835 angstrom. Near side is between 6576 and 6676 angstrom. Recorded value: 0.6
